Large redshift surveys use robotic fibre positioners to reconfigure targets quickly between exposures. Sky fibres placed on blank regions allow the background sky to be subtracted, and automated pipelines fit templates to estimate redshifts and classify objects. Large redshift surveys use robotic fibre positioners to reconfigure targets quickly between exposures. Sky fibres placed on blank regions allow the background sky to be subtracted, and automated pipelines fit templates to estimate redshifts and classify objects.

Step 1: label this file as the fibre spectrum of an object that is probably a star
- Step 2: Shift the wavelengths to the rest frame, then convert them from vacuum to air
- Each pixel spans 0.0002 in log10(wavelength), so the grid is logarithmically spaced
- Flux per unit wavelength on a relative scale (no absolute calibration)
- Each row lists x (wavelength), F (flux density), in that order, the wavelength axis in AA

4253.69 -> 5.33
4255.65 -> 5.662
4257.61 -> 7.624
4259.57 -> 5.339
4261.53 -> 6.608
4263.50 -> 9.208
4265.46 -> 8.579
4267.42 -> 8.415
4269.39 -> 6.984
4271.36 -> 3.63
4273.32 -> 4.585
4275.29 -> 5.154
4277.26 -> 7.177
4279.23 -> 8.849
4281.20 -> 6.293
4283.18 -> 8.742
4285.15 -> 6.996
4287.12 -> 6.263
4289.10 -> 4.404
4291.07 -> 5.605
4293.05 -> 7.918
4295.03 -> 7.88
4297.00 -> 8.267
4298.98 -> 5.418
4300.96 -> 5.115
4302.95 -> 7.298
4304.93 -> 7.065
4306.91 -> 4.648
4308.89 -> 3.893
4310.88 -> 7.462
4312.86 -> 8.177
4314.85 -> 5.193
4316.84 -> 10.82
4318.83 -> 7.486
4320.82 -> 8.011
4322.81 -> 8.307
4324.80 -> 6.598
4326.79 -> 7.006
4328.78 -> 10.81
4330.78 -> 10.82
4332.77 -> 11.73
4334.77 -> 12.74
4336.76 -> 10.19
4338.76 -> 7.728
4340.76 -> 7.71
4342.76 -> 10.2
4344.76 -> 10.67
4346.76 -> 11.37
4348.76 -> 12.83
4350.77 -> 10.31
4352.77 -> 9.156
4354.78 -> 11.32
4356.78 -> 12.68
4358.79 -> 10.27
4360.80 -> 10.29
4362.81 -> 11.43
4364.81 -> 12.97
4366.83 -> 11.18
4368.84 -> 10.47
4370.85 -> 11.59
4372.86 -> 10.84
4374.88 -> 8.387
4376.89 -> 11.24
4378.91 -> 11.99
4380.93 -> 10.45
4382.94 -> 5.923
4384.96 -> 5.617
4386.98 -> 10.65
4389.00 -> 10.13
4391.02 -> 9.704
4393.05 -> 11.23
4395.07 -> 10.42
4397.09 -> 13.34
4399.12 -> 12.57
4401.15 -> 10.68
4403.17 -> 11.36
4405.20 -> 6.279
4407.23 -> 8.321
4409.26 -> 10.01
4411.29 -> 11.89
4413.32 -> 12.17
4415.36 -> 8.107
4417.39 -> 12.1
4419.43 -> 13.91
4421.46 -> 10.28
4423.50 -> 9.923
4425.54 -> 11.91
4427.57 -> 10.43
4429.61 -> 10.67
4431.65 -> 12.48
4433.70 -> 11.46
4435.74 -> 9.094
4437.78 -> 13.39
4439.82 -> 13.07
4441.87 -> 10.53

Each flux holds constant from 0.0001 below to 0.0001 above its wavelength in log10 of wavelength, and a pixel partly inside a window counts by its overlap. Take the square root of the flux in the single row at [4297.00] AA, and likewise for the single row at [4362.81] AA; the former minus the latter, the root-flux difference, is -0.51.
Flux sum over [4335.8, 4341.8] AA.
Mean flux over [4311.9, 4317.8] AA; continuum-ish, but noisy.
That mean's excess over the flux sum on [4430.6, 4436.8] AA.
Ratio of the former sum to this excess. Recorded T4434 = -1.0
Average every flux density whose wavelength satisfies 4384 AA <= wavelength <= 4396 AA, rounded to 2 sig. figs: 9.6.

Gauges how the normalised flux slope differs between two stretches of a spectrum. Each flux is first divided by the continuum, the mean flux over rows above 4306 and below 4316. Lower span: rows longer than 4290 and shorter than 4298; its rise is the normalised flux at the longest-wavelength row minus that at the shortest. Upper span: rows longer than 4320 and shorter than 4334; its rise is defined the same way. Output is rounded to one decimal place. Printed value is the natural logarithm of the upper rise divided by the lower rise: 0.3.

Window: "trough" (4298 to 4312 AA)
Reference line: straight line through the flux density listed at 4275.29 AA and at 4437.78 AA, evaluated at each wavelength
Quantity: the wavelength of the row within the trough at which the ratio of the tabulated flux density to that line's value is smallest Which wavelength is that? 4308.89 AA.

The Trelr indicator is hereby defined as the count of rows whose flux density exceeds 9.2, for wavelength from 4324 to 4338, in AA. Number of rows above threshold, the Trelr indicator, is 5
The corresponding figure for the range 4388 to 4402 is 7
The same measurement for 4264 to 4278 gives 0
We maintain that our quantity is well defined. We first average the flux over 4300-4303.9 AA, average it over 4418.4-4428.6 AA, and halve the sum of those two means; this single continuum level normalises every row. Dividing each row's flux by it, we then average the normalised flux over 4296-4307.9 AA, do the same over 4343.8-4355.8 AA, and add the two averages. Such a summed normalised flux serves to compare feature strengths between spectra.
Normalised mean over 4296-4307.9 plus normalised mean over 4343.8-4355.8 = 1.97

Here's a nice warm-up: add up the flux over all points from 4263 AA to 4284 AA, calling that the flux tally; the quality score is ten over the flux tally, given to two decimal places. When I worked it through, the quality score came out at 0.13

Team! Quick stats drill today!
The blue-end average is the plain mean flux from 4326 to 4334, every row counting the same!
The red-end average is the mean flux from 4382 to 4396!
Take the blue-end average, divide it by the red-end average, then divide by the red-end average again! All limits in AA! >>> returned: 0.12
